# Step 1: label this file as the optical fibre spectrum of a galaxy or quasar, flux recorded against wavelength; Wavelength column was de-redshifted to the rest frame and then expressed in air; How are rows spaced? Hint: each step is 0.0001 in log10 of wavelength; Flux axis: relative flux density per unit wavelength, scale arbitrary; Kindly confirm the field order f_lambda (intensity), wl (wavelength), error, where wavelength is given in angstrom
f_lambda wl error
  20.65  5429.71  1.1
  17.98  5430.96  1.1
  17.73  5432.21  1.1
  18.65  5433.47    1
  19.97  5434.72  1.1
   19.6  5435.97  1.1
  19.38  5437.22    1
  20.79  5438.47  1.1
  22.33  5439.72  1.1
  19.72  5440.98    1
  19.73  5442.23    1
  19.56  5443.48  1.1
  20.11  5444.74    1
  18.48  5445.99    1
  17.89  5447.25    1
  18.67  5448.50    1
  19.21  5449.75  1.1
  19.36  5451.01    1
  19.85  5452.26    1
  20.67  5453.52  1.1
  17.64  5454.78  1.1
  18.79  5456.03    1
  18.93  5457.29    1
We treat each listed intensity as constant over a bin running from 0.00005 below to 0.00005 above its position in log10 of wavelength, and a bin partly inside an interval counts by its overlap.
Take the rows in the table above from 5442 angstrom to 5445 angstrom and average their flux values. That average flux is 19.8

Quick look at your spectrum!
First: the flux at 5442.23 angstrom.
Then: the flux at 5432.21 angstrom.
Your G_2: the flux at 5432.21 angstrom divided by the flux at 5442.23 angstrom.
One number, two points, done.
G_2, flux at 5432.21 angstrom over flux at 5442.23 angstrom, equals 0.90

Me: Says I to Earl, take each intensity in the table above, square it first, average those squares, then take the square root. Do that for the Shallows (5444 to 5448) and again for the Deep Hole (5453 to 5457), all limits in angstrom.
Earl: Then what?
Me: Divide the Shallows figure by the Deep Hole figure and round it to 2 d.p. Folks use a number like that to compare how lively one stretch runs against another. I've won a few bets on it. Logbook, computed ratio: 0.99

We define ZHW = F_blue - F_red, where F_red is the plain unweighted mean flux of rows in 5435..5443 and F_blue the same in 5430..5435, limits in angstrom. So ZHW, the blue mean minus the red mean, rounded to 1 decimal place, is -1.7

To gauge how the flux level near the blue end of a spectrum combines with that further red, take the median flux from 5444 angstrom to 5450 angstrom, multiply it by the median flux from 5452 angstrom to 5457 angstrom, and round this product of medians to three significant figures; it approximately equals 361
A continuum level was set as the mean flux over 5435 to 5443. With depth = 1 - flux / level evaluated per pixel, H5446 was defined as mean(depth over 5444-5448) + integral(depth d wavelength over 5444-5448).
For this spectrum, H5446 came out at 0.3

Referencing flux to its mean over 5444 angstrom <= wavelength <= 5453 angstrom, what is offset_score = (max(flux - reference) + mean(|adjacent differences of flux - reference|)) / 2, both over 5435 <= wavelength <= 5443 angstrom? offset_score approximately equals 2.2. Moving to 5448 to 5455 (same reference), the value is 1.3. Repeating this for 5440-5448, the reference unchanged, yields 0.8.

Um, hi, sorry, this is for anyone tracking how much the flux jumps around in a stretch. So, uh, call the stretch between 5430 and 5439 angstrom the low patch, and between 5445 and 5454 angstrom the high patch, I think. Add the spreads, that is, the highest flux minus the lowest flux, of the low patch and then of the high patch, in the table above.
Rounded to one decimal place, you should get 5.8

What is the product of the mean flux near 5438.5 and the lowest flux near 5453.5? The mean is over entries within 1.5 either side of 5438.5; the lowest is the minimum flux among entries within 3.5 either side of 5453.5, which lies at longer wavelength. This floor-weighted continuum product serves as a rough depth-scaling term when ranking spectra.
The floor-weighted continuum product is 368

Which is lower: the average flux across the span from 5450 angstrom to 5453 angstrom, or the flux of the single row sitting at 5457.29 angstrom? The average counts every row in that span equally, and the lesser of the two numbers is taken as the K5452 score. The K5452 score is 18.9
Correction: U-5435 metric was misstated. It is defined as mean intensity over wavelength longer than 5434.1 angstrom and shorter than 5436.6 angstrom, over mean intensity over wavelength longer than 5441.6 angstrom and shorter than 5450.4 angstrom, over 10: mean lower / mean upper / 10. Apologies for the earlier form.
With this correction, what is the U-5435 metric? 0.104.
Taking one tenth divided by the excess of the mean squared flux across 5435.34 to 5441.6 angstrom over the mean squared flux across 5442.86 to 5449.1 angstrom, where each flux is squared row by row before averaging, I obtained 0.002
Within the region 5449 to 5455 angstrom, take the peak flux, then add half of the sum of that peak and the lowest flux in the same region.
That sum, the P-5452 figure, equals 39.8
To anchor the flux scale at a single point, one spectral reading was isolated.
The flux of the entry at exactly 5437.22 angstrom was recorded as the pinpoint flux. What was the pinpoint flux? 19.38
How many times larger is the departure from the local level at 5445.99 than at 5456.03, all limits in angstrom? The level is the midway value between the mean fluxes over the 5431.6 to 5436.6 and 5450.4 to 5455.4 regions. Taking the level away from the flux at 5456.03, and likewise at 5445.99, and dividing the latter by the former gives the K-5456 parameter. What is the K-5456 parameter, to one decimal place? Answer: 1.8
